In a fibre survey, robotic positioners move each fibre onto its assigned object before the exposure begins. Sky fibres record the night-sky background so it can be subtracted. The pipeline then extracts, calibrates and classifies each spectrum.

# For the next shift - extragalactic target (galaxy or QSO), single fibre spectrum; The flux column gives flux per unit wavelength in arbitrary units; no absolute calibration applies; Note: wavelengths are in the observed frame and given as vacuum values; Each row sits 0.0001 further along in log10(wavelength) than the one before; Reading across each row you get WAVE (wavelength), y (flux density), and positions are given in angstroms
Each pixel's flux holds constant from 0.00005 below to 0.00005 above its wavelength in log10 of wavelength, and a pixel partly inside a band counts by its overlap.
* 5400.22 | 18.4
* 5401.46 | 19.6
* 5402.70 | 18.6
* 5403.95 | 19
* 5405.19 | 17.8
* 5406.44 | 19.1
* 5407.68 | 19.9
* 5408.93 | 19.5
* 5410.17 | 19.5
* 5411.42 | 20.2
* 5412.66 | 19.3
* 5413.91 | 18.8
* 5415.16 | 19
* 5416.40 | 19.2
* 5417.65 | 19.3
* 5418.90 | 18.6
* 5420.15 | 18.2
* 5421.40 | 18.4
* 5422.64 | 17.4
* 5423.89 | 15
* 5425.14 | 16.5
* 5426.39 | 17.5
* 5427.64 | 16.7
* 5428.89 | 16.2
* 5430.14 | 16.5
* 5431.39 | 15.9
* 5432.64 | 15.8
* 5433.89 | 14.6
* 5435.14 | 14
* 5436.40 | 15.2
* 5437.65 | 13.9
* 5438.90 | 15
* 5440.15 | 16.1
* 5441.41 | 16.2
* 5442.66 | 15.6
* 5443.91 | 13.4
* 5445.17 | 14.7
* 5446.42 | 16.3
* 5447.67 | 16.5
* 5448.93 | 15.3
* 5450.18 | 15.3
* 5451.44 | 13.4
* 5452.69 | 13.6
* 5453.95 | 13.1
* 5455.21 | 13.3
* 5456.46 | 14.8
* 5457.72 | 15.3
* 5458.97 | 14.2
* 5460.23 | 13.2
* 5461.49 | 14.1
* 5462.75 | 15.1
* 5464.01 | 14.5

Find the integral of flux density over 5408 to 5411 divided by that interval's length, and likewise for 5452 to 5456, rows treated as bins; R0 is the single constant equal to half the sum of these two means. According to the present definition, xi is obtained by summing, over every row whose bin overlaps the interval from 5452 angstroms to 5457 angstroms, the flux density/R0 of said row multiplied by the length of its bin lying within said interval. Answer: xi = 4.2 angstroms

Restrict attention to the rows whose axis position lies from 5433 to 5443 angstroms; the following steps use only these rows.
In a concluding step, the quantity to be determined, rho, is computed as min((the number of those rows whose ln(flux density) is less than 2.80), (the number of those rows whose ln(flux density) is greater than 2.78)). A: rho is 1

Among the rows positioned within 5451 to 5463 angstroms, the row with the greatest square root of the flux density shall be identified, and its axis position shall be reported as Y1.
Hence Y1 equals 5457.72 angstroms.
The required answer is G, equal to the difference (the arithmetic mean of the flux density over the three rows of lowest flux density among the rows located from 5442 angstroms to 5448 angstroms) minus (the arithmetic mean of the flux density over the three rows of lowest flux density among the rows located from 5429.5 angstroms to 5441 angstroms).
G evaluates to 0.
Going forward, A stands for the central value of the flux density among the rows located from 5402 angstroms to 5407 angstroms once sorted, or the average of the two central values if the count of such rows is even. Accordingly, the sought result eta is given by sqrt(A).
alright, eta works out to 4.3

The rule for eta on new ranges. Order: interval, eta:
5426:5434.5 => 4.0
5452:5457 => 3.7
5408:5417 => 4.4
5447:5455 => 3.8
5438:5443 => 4.0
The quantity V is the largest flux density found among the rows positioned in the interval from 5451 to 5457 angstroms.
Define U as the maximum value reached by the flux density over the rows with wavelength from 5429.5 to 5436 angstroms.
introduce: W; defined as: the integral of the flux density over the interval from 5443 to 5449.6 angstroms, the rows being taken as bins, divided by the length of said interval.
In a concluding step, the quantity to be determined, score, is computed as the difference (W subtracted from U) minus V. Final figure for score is -13.6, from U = 16.5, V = 14.8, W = 15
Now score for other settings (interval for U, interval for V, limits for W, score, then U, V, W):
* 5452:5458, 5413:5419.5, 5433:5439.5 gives -18.6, 15.3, 19.3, 15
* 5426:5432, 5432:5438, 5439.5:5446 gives -13.5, 17.5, 15.8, 15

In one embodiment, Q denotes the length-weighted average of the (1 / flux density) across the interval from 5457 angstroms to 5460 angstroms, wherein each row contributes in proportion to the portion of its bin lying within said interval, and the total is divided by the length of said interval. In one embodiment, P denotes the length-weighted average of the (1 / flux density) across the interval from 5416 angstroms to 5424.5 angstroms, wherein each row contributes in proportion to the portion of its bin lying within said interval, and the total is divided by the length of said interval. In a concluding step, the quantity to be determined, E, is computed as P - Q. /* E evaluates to -0.0130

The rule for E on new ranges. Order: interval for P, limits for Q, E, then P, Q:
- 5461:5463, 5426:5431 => 0.0087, 0.069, 0.060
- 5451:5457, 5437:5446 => 0.0066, 0.074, 0.067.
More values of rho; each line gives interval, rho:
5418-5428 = 1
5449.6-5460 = 0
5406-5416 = 0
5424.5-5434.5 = 4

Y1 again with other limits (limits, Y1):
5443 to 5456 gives 5447.67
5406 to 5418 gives 5411.42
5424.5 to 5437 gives 5426.39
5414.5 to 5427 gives 5417.65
